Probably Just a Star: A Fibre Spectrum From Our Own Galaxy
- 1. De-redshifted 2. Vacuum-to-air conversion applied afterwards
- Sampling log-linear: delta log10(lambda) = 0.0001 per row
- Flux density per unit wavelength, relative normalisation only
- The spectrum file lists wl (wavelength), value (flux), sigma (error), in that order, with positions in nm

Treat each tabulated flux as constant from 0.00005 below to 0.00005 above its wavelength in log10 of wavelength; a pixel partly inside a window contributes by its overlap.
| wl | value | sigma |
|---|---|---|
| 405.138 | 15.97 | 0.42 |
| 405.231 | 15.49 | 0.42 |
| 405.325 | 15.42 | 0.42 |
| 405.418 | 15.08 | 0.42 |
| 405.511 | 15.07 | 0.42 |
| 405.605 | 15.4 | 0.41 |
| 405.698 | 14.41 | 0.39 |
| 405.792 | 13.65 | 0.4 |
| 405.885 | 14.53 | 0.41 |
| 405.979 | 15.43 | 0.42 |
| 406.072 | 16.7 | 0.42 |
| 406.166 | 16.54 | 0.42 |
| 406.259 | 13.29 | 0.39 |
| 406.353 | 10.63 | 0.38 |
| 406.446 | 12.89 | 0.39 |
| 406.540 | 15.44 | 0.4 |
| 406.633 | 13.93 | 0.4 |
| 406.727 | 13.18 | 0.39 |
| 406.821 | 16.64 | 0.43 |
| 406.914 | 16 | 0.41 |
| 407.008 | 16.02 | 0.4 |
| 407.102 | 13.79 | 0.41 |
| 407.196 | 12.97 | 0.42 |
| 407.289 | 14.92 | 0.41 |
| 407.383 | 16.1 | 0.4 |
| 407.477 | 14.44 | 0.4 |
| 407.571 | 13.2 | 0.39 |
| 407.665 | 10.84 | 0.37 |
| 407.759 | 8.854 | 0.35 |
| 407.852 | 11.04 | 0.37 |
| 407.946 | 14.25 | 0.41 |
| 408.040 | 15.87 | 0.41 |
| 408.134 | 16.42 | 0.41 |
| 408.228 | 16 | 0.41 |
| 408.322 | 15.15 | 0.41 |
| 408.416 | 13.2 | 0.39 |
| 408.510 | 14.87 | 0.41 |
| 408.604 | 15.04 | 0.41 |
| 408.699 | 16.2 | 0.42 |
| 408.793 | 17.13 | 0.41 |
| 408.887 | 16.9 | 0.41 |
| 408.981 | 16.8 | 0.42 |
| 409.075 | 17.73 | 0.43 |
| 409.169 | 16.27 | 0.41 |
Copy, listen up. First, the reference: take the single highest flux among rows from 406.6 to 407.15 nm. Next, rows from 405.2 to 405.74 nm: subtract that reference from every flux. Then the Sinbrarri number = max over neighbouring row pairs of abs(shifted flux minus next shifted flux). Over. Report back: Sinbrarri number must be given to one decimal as 1.0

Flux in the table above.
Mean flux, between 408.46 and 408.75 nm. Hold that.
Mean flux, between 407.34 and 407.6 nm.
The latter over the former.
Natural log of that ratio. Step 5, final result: -0.05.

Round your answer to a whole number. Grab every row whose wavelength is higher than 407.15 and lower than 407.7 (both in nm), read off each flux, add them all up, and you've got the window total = 82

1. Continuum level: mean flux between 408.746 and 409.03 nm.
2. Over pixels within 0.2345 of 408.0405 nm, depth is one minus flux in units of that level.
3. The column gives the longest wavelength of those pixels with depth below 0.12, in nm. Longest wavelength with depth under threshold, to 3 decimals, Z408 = 408.228 nm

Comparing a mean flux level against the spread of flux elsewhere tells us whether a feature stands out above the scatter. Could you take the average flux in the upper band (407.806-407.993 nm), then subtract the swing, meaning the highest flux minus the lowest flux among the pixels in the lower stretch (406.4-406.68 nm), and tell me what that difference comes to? 10.1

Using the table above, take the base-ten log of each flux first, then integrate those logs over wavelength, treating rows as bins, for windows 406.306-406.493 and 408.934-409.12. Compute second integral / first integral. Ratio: 1.2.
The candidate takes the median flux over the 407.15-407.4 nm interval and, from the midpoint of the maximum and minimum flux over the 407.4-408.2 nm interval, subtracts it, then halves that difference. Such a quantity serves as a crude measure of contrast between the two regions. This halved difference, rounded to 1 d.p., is -1.1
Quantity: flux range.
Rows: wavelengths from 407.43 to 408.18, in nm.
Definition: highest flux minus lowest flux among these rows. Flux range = 7.6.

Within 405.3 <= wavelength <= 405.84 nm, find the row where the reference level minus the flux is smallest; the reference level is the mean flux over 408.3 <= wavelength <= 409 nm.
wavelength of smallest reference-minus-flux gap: 405.325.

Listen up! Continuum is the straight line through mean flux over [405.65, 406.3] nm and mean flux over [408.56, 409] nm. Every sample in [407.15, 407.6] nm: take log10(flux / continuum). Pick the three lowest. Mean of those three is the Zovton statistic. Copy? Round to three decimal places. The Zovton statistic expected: -0.065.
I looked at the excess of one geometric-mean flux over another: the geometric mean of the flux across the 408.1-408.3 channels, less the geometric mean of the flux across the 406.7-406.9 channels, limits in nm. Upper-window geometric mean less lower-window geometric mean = 1.4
